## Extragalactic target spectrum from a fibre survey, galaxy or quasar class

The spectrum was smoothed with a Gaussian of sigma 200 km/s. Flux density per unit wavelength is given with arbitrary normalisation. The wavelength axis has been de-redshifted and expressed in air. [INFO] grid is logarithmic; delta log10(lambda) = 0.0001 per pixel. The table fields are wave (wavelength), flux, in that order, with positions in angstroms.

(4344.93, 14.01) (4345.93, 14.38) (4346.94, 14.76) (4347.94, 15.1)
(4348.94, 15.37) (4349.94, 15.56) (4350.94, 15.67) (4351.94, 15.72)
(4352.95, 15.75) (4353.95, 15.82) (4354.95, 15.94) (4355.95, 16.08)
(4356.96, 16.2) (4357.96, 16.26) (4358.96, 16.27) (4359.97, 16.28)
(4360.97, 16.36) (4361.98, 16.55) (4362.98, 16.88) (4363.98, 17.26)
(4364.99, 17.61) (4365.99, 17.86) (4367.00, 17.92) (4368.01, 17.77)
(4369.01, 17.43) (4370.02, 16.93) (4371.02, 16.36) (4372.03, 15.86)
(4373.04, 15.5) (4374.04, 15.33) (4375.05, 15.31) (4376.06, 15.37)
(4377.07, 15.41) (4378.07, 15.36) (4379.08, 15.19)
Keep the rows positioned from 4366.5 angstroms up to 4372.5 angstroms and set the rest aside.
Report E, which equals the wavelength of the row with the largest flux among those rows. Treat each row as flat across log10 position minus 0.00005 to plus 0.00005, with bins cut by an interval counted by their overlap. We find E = 4367.00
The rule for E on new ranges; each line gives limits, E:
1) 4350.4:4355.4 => 4354.95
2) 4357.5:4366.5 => 4365.99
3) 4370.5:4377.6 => 4371.02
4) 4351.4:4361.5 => 4360.97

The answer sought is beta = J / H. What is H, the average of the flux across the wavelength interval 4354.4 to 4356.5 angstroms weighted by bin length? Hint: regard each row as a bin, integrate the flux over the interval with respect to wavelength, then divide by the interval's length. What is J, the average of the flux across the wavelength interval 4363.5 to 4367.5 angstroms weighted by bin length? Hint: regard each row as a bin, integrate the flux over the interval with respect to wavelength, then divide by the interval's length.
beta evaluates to 1.10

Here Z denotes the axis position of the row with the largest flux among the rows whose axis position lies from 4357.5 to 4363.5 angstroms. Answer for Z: 4362.98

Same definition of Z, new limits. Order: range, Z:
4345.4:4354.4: 4353.95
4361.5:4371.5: 4367.00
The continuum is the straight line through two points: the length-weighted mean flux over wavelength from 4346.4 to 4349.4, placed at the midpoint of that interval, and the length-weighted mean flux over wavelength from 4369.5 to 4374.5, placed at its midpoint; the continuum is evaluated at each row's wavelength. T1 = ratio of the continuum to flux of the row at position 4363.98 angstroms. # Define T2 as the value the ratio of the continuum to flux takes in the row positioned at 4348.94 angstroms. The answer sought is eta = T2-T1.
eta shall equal 0.072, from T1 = 0.909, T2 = 0.98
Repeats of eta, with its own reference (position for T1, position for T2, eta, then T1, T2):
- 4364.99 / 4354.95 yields 0.068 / 0.893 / 0.96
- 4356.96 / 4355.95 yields 0.005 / 0.951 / 0.96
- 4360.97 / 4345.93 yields 0.088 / 0.951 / 1.04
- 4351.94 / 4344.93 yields 0.098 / 0.967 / 1.06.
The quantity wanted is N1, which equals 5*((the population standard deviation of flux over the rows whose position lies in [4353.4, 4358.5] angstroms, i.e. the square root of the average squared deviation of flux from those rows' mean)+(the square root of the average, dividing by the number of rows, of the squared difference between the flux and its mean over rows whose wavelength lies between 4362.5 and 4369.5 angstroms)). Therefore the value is 2.5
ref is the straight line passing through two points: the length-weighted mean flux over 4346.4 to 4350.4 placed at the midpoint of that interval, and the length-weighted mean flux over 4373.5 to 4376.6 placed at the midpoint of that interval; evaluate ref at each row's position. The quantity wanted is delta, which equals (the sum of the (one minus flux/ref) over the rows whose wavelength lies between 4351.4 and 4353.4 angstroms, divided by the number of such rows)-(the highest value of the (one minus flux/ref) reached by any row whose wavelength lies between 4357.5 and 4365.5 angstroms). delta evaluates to 0.032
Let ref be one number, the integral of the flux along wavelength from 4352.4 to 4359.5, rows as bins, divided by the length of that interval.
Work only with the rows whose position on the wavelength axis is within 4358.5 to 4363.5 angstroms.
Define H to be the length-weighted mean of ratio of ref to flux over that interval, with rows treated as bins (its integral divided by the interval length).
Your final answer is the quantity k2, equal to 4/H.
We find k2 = 4.11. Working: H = 0.974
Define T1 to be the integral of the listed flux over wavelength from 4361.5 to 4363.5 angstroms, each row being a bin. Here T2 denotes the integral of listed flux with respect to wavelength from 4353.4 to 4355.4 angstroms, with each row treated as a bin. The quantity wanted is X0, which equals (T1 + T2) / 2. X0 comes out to 32.7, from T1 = 33.6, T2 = 31.8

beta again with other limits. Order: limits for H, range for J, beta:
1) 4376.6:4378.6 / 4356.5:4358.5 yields 1.06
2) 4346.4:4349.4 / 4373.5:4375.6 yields 1.02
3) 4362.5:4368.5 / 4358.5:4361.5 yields 0.93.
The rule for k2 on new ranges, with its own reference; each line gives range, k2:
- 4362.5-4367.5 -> 4.37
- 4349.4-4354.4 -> 3.92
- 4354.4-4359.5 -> 4.03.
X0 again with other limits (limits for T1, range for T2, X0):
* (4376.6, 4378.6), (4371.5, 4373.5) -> 31.1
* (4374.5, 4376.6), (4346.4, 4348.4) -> 30.9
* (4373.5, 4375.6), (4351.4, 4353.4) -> 31.8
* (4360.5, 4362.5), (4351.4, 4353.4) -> 32.1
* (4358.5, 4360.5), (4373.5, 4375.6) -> 32.4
